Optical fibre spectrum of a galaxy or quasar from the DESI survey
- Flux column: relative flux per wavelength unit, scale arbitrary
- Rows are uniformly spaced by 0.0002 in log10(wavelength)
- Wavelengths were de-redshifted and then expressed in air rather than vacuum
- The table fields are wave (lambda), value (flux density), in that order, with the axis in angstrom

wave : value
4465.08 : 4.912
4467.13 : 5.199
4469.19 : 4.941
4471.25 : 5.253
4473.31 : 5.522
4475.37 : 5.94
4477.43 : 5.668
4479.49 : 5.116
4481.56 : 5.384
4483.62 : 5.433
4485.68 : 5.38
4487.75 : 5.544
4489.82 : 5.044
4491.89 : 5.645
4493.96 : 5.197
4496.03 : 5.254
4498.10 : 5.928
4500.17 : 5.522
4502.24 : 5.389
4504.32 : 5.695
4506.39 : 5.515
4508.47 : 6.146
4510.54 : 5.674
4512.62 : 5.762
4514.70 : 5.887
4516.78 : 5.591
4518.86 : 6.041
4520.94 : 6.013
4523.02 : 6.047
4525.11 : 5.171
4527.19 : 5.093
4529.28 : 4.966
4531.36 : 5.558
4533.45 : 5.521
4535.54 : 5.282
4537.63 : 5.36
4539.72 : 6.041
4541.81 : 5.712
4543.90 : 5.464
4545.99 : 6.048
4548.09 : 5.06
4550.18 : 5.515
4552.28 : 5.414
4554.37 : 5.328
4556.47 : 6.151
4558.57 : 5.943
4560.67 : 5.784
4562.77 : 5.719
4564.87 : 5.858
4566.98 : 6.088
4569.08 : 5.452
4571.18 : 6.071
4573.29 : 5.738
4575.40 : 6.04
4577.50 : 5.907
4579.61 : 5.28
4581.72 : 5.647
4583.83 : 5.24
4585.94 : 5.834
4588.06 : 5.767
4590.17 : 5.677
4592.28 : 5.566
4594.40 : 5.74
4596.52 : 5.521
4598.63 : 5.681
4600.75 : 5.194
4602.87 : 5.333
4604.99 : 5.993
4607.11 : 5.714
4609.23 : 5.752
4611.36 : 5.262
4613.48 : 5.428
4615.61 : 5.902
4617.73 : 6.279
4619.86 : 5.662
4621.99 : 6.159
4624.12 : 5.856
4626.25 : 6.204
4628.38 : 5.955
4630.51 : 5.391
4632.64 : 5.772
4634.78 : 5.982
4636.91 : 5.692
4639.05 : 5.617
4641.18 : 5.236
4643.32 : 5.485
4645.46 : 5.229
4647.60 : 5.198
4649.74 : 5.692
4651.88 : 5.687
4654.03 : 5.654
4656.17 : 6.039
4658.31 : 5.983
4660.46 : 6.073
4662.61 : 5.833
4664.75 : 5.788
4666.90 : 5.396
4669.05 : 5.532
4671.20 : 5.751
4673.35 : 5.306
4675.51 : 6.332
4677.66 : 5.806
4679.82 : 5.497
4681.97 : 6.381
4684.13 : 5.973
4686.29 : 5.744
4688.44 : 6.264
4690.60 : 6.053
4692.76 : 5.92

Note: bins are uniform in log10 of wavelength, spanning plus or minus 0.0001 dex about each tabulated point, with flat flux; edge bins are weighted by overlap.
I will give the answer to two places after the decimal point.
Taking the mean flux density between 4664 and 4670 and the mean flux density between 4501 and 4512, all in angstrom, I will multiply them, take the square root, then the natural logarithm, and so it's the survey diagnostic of 1.73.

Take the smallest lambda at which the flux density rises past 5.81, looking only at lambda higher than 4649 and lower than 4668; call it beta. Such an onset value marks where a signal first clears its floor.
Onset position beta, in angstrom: 4656.17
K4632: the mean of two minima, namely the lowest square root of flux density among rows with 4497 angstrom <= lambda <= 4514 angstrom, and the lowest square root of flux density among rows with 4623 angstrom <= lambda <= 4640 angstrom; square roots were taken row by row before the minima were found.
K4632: 2.322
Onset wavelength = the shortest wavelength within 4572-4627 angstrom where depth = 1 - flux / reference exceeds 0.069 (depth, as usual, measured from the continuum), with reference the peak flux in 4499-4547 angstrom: 4579.61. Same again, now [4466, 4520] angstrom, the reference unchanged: 4467.13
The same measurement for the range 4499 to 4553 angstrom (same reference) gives 4500.17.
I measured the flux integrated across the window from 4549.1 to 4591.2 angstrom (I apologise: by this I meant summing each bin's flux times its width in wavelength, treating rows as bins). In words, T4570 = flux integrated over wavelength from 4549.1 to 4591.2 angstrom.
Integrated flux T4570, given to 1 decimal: 240.9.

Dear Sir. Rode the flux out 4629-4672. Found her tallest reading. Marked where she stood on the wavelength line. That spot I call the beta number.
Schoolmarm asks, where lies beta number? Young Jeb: 4660.46 angstrom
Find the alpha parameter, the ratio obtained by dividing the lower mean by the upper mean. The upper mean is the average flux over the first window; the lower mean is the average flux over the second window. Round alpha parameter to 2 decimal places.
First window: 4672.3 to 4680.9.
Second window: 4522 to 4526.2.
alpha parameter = 0.98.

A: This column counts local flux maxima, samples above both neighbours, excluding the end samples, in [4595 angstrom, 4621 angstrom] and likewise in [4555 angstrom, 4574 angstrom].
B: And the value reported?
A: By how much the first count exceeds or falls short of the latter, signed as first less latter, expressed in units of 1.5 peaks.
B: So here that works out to 1.3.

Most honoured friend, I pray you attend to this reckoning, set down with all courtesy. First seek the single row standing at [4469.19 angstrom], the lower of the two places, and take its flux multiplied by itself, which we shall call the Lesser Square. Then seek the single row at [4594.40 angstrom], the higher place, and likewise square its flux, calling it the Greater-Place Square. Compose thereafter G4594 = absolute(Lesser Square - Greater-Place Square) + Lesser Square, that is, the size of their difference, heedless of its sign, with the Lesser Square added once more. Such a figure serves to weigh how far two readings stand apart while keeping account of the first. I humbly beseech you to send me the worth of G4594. 33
